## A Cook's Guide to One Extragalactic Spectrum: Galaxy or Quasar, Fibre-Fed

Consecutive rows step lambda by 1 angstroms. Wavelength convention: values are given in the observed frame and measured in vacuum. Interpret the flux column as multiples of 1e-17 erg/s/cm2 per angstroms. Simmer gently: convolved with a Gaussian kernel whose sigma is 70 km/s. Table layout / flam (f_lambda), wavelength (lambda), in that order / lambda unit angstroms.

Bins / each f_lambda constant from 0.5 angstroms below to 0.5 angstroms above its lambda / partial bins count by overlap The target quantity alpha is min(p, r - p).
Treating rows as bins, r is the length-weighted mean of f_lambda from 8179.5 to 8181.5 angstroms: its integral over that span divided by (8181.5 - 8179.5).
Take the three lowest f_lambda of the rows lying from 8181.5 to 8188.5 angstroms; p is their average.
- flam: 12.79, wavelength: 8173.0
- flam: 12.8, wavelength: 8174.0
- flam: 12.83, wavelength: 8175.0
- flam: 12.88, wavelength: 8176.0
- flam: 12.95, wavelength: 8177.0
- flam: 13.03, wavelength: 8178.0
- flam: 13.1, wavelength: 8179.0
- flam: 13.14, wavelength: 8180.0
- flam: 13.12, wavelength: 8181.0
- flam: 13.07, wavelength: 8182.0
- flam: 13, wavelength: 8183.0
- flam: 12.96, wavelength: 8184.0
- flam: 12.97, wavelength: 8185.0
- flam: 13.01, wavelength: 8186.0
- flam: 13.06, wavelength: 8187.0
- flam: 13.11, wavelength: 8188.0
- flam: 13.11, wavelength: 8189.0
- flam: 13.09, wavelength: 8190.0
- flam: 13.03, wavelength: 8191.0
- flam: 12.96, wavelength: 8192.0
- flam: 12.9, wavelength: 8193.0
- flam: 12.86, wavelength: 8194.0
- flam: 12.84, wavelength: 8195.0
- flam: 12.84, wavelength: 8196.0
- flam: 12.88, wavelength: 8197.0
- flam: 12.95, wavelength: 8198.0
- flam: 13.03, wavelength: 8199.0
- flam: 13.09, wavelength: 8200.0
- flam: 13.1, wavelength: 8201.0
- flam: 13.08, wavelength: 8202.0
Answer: 0.15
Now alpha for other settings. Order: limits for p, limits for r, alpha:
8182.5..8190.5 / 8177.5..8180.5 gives 0.11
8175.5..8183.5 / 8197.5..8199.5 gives 0.05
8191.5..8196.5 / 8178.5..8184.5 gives 0.22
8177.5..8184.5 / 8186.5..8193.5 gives 0.04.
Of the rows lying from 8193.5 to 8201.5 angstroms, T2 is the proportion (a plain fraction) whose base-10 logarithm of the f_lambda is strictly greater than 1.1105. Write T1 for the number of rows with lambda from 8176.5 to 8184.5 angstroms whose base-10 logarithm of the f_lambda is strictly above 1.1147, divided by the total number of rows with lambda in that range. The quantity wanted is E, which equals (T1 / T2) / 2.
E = 0.6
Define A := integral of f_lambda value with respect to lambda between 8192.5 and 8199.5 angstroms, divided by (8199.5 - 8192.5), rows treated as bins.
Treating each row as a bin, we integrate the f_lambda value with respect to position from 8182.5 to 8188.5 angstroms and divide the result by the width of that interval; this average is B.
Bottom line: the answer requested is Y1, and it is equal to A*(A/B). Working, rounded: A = 12.9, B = 13.02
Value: 12.8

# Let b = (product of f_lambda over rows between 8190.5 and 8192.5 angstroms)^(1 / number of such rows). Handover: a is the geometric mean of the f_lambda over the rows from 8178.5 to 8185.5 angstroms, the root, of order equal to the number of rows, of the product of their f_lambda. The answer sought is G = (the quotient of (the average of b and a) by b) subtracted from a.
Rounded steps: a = 13.1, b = 13.0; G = 12.05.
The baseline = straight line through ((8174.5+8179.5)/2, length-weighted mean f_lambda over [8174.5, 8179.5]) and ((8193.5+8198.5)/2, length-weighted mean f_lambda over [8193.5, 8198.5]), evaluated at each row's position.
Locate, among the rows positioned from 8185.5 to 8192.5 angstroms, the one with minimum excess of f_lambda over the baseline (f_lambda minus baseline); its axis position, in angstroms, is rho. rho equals 8192.0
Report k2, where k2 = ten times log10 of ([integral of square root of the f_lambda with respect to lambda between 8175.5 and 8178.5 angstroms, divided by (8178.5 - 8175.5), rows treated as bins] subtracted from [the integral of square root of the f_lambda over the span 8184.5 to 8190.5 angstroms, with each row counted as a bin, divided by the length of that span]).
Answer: -18.4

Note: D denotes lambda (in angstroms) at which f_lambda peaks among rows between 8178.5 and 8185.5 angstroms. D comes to 8180.0 angstroms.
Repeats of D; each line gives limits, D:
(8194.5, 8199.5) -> 8199.0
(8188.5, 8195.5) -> 8189.0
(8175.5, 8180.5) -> 8180.0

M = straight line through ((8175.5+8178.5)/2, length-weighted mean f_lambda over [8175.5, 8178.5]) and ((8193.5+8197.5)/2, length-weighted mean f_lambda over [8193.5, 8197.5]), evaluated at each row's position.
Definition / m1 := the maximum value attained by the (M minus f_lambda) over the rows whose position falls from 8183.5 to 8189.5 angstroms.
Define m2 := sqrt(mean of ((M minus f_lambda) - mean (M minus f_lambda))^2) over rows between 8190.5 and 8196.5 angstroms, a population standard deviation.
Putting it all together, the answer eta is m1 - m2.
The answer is -0.105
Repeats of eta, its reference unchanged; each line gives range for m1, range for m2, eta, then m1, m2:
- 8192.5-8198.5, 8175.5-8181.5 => -0.086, 0.02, 0.10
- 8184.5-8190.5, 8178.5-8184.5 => -0.116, -0.06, 0.06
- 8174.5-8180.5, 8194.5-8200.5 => 0.030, 0.13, 0.10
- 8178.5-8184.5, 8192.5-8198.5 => -0.087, -0.04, 0.04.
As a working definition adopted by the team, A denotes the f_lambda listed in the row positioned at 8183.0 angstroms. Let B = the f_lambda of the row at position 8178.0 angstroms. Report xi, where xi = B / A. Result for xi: 1.00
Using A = 13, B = 13.03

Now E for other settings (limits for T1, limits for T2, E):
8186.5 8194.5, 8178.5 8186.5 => 0.3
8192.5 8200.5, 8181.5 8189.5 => 0.1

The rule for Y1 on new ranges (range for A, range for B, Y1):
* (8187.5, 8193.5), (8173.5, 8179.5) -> 13.1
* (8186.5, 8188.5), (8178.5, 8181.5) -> 13.1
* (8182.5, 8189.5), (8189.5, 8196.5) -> 13.1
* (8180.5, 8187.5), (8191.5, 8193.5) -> 13.1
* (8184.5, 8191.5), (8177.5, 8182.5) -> 13.0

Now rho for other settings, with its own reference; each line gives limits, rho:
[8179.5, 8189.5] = 8184.0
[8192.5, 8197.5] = 8195.0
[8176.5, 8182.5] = 8177.0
